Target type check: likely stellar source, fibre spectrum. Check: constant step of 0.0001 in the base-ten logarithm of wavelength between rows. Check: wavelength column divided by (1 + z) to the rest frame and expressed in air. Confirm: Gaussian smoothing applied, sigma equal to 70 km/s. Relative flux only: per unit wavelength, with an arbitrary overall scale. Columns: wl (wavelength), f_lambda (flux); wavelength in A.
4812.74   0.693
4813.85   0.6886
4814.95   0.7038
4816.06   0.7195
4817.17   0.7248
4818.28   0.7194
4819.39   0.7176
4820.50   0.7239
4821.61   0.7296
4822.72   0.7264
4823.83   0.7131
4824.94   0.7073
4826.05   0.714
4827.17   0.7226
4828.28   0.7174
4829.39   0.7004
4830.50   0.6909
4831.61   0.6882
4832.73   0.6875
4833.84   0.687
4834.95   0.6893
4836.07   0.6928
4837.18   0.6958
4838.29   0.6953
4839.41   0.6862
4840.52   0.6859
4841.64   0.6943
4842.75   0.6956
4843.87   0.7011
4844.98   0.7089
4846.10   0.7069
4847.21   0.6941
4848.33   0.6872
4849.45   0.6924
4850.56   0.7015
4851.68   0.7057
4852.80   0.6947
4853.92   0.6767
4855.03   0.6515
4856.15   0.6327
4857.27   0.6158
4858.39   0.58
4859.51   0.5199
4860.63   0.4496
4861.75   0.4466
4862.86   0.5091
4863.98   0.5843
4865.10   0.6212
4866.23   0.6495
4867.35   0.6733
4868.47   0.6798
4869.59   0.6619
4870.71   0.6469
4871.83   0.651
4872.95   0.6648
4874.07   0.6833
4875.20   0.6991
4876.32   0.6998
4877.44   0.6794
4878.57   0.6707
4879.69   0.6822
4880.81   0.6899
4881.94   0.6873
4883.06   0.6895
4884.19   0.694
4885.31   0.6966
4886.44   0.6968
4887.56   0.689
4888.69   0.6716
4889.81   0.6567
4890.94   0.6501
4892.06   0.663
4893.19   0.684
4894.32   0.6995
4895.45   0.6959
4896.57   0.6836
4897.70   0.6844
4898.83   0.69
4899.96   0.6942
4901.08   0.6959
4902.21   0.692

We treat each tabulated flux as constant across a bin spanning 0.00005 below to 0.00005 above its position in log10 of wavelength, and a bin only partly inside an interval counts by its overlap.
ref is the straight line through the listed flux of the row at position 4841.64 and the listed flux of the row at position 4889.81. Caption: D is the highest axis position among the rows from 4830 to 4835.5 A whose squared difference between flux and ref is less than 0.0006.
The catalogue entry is 4834.95 A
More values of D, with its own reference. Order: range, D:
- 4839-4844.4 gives 4843.87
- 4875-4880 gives 4879.69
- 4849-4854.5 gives 4853.92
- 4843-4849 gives 4848.33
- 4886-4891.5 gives 4890.94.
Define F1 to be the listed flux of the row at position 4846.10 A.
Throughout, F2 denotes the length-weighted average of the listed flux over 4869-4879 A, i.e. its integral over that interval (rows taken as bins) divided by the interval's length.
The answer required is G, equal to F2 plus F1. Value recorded 1.38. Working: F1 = 0.7069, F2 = 0.673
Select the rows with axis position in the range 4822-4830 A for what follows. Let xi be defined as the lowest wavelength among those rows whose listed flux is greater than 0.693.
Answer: 4822.72 A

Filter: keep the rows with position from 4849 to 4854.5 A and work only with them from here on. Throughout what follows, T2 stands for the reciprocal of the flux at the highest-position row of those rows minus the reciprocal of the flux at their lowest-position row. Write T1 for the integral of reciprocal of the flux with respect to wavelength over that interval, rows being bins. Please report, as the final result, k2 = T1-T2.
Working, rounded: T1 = 7.9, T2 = 0.03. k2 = 7.9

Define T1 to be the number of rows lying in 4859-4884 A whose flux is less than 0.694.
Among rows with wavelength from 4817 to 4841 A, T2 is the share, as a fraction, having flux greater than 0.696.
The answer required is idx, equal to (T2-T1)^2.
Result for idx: 378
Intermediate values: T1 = 20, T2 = 0.55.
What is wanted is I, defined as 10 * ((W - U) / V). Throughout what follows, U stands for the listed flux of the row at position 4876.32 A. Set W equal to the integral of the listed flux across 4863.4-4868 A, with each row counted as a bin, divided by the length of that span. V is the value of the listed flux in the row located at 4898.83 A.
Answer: -1.0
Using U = 0.6998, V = 0.69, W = 0.631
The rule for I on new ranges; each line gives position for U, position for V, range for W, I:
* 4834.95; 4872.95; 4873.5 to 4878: 0.0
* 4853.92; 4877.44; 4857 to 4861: -2.0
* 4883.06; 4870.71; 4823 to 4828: 0.4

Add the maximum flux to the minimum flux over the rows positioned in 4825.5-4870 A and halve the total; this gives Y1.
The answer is 0.58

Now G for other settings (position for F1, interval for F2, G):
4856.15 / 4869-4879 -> 1.31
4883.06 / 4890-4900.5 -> 1.37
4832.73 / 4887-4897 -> 1.36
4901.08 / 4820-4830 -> 1.41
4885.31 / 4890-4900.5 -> 1.38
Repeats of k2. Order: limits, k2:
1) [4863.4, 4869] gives 9.0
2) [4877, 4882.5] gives 8.1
